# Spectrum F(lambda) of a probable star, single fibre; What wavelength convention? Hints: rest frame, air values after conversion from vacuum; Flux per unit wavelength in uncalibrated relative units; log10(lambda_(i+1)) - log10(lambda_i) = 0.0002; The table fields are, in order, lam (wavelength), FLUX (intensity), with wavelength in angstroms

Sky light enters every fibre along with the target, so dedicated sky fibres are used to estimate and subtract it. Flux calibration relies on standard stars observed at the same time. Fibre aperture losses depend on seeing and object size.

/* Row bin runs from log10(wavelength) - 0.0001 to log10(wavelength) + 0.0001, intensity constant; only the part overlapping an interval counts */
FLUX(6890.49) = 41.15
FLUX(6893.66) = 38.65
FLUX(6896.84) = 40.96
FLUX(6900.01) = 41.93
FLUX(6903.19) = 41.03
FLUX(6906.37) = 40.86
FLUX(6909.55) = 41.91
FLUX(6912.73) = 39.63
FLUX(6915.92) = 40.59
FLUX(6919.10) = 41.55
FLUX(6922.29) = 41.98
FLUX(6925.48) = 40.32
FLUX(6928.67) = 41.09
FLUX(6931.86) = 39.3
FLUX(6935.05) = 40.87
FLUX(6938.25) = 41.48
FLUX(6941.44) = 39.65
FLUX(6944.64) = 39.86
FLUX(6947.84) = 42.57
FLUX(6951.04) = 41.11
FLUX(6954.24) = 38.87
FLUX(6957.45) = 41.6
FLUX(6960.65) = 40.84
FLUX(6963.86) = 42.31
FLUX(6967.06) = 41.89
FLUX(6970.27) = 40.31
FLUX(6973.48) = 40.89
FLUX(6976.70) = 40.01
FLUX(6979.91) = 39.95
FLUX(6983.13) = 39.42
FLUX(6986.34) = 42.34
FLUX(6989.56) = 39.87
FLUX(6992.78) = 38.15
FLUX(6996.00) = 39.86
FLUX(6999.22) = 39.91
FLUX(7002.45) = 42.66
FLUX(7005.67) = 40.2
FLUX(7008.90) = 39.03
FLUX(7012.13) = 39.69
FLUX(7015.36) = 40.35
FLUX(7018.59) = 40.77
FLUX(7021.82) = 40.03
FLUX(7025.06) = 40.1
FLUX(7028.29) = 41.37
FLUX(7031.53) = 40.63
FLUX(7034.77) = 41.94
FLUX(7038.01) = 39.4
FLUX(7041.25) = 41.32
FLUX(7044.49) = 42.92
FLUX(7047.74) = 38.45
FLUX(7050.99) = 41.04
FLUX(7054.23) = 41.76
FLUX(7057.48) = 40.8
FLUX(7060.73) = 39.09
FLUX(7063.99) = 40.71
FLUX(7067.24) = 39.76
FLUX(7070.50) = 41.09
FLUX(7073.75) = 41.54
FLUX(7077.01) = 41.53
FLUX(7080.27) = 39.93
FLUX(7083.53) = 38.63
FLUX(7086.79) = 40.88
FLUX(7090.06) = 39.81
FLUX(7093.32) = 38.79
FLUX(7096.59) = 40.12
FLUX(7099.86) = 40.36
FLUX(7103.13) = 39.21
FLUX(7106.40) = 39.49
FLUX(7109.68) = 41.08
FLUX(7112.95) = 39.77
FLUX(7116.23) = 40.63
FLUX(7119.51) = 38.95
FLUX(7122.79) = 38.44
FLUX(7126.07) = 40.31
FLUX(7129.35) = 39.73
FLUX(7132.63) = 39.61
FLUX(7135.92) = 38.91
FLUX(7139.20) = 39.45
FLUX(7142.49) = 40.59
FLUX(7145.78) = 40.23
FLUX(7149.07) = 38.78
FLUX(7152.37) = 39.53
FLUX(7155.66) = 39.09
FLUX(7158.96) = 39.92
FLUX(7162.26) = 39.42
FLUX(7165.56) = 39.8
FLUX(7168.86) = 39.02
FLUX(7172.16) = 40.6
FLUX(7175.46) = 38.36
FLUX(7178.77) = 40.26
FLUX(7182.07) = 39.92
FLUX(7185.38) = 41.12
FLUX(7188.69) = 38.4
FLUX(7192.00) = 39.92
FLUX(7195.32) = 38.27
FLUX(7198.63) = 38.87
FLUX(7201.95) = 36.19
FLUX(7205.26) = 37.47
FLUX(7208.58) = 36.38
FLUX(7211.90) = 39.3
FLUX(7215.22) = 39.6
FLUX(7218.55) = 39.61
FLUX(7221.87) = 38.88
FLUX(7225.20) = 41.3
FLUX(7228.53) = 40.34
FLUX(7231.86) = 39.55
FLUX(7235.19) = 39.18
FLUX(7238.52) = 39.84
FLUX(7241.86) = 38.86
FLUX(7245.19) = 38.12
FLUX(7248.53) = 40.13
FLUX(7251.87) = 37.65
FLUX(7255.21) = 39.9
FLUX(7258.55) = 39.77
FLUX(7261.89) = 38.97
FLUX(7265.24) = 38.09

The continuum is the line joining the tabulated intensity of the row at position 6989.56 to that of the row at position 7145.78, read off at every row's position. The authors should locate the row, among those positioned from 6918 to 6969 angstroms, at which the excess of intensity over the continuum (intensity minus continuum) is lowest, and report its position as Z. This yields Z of 6954.24 angstroms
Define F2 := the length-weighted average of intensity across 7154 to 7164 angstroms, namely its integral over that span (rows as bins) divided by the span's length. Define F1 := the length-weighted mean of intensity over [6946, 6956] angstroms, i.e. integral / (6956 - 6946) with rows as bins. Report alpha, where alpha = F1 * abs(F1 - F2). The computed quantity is 55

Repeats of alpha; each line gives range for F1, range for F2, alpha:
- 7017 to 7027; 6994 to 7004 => 14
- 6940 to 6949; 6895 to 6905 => 26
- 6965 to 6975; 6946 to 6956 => 13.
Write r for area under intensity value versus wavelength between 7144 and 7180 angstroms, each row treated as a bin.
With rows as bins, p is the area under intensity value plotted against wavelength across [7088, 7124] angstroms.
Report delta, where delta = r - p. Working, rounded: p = 1430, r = 1423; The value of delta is -6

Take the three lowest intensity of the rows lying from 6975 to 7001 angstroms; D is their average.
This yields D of 39.1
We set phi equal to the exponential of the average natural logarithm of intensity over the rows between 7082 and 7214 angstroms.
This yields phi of 39.37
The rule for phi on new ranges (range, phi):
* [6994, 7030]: 40.35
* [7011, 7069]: 40.55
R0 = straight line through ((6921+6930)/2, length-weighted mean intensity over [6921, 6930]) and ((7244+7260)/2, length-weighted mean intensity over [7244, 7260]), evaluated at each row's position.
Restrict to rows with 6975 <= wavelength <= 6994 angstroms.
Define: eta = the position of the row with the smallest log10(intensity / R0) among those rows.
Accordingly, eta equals 6992.78 angstroms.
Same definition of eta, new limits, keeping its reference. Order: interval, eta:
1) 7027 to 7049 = 7047.74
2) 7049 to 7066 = 7060.73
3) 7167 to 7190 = 7175.46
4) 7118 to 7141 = 7122.79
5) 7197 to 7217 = 7201.95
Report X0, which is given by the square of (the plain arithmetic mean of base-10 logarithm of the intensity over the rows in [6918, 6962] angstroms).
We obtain 2.59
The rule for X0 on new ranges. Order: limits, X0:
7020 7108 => 2.58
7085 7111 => 2.57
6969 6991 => 2.58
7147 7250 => 2.54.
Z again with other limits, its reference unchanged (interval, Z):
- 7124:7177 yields 7175.46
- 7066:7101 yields 7083.53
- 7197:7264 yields 7201.95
